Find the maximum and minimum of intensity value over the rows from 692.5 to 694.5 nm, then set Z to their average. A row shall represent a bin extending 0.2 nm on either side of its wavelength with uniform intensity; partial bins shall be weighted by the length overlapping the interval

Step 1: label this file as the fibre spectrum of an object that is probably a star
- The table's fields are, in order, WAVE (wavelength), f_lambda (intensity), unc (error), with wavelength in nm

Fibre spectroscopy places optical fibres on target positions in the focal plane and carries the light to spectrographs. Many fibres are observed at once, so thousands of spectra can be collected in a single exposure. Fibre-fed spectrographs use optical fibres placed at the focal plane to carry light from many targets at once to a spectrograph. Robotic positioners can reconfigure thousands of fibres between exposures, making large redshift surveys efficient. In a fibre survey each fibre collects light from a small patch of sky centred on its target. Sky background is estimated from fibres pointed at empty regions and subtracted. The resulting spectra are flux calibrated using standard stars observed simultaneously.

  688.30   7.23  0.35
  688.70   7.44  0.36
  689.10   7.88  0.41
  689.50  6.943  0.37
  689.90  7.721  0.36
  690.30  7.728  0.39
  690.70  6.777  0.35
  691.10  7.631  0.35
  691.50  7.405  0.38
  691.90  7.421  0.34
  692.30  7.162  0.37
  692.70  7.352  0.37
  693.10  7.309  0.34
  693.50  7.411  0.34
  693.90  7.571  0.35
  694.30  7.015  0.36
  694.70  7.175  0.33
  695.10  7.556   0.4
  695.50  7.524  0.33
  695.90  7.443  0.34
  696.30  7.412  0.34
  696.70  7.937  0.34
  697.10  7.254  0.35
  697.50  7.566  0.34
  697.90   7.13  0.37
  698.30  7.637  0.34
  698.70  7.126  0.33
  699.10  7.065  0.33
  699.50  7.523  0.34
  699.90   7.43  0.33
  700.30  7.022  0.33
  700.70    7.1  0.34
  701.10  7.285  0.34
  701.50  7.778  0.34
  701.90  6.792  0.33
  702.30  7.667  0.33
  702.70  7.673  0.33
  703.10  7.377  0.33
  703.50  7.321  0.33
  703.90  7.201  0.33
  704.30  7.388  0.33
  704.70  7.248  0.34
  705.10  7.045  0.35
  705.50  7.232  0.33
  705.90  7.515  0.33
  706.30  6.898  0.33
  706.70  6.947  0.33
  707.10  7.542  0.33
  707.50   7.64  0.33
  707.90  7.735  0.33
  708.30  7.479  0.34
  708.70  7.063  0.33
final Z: 7.29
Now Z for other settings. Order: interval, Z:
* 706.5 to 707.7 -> 7.29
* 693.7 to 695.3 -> 7.29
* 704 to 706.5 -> 7.21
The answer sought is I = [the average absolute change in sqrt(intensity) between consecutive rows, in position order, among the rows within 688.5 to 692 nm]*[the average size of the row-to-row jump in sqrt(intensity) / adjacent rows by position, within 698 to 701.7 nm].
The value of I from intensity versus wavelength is 0.0051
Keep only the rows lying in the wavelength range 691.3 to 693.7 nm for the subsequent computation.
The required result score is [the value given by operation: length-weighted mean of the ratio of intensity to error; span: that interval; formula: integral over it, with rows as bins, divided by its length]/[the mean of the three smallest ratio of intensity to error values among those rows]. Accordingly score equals 1.05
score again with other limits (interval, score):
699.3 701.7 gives 1.03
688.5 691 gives 1.04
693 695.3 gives 1.04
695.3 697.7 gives 1.03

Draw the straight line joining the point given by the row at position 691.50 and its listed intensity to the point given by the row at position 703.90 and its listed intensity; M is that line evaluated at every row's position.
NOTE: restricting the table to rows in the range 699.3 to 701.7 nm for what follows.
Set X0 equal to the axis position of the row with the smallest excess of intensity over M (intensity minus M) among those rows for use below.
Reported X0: 700.30 nm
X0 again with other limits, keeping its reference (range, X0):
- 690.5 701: 690.70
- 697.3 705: 701.90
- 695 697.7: 697.10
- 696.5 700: 699.10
